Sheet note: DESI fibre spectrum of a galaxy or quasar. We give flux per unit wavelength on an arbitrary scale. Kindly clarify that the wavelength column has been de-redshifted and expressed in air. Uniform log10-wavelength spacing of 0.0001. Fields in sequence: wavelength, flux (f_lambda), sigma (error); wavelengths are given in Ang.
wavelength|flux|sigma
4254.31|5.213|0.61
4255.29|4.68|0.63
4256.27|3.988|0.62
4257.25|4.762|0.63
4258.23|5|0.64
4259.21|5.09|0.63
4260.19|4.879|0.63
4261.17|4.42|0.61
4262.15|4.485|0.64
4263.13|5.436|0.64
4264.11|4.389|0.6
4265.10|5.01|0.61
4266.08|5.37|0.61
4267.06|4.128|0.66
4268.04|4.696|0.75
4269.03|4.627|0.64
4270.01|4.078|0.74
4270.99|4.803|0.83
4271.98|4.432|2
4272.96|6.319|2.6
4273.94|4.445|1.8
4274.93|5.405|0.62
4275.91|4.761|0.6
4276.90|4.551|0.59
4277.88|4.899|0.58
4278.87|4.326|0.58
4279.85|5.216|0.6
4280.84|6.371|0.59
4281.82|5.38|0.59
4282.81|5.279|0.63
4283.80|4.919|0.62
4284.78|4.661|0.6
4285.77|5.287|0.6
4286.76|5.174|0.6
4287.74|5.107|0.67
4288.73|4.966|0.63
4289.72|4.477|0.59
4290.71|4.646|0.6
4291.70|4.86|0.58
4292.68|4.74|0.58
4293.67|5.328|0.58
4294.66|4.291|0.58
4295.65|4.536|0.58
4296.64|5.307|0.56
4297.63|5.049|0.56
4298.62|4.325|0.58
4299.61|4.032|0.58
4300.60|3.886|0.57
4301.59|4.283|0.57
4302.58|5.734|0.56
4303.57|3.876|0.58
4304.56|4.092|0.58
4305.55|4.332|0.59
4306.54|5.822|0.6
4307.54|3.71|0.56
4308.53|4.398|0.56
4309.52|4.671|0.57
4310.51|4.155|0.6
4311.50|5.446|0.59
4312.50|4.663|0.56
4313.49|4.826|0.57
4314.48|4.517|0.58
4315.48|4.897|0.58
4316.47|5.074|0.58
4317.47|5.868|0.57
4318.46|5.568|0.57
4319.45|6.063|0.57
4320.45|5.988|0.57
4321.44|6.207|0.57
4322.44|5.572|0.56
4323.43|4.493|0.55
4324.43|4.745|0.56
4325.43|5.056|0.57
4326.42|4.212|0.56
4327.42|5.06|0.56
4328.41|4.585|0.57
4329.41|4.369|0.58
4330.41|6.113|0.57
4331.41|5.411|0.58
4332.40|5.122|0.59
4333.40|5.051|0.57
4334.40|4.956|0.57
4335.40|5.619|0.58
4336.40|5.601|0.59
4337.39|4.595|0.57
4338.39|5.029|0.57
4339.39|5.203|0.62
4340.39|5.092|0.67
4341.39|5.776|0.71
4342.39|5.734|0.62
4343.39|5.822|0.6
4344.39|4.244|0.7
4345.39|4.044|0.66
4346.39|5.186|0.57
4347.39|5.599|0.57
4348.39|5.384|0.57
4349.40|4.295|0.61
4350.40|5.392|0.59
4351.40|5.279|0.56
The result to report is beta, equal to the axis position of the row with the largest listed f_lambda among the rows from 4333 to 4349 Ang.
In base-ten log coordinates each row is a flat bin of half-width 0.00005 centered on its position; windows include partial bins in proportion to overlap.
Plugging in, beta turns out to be 4343.39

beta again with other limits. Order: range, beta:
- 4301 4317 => 4306.54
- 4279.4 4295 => 4280.84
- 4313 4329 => 4321.44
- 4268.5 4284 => 4280.84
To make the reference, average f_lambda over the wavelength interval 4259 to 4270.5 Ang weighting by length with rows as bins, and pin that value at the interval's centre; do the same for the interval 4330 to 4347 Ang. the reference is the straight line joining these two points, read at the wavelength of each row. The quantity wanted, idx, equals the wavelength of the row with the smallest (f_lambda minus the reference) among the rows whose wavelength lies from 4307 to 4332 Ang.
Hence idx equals 4307.54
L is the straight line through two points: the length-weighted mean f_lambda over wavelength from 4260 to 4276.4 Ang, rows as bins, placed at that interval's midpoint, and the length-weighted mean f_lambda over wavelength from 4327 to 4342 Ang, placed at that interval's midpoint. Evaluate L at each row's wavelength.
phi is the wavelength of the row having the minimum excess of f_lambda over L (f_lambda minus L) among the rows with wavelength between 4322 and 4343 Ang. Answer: 4326.42 Ang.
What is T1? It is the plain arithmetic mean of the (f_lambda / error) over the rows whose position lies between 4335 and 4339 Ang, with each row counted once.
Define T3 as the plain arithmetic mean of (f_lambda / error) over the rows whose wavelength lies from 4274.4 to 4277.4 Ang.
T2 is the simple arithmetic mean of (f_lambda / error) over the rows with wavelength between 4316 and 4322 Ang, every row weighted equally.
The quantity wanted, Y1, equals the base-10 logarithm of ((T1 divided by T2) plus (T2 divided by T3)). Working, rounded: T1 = 9.0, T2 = 10.1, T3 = 8.1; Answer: 0.33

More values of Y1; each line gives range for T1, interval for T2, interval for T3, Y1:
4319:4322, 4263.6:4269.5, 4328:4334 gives 0.36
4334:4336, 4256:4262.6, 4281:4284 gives 0.33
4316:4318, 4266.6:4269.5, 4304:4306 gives 0.37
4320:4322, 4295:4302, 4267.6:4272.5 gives 0.45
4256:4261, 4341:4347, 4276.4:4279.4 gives 0.29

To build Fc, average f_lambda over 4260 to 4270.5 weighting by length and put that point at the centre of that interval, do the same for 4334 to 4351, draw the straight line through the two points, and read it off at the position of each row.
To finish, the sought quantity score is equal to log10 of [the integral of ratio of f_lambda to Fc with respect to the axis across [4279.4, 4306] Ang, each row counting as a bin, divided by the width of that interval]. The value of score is -0.002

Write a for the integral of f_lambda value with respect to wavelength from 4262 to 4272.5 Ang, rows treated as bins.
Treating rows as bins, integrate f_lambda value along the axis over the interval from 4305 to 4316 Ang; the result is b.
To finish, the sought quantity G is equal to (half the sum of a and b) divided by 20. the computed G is 2.52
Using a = 49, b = 51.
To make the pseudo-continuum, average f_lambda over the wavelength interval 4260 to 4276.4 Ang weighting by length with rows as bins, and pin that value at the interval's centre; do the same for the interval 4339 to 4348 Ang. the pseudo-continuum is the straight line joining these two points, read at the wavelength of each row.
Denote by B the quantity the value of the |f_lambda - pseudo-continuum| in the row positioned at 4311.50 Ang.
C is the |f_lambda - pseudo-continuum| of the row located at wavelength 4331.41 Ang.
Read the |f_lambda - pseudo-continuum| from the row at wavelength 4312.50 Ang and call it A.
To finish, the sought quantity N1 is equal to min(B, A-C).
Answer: 0.09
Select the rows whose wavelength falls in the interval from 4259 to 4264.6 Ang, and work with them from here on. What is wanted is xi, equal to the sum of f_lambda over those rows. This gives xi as 28.7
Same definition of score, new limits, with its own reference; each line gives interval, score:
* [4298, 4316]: -0.036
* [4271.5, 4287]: 0.029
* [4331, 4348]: 0.004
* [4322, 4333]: -0.008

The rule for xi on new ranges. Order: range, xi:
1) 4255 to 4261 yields 28.4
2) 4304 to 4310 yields 27.0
